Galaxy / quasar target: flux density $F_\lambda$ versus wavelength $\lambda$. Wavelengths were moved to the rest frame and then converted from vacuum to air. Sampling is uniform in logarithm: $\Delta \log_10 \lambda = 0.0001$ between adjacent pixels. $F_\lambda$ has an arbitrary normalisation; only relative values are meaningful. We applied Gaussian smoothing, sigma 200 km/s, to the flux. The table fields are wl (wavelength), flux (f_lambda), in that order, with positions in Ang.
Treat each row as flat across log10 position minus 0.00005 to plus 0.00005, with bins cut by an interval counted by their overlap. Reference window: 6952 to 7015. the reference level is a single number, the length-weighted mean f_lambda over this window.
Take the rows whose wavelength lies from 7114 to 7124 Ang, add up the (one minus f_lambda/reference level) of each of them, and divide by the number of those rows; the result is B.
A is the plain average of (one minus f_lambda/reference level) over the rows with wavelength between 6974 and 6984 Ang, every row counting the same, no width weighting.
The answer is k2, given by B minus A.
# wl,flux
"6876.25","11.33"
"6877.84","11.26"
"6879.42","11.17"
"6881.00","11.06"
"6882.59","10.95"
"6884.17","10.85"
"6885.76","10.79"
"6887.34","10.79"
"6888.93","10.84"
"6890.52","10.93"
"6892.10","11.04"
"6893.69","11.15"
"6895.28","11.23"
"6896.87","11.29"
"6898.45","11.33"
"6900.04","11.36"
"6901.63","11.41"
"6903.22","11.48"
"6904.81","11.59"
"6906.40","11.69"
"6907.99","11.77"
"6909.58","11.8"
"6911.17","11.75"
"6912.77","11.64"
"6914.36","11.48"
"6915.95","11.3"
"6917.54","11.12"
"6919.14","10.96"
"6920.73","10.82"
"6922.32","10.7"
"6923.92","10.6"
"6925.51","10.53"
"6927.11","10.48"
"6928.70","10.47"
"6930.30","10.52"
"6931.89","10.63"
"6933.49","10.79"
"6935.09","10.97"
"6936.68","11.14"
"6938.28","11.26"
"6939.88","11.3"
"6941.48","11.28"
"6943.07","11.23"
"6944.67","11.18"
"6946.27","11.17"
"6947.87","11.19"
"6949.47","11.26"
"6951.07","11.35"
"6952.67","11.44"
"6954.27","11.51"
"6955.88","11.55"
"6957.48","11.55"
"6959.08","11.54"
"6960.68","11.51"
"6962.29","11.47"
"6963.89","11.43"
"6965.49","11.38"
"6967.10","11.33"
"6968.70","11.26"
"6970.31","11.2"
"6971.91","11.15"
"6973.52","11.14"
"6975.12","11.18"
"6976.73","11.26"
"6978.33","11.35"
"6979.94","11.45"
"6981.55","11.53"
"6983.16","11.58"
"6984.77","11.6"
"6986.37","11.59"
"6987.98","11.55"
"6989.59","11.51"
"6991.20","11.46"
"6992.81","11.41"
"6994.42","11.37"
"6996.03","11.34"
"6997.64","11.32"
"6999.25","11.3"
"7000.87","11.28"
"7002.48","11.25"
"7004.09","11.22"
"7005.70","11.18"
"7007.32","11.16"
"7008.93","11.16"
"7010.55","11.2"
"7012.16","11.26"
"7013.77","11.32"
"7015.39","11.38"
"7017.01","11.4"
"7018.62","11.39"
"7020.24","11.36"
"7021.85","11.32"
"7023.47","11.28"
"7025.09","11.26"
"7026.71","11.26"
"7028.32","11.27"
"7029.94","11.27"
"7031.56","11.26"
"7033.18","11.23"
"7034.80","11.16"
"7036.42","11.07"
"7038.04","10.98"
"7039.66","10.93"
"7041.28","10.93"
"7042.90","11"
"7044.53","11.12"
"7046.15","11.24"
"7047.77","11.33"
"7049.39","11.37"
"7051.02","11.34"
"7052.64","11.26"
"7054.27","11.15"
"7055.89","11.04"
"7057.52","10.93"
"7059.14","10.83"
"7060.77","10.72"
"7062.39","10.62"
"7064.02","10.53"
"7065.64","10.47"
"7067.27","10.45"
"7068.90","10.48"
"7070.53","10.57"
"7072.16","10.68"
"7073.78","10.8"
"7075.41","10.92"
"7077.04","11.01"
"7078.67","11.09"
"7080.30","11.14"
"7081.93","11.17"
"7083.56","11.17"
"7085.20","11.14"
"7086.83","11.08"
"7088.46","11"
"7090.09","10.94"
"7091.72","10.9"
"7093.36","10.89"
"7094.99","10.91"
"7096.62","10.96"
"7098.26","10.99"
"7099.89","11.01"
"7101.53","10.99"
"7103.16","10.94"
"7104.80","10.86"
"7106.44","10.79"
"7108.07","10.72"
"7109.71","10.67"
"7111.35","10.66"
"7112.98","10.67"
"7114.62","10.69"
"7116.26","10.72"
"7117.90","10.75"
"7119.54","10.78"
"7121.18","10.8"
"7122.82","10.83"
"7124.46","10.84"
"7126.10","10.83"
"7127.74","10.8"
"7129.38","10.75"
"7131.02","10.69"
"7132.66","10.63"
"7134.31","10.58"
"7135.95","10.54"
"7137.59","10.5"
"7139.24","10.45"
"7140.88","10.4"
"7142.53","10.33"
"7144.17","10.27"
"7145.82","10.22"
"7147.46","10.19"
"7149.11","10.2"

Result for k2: 0.06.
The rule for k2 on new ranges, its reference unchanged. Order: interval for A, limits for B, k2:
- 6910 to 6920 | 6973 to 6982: 0.00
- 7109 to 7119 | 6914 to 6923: -0.03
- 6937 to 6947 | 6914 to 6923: 0.02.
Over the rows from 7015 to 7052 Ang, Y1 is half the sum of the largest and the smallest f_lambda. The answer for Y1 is 11.2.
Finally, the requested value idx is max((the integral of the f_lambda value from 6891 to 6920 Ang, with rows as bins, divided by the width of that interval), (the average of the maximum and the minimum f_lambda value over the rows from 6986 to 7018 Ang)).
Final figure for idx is 11.4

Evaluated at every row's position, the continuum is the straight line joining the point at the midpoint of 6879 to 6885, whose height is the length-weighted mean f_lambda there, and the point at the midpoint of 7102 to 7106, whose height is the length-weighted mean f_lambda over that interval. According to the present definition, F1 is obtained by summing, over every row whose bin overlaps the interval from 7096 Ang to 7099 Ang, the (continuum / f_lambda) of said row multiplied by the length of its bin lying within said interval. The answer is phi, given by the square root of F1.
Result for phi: 1.724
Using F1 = 2.97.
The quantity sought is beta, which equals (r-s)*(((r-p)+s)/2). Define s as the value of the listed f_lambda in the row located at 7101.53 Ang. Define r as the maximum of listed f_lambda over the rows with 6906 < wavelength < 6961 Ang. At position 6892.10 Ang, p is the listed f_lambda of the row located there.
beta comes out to 5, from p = 11.04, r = 11.8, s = 10.99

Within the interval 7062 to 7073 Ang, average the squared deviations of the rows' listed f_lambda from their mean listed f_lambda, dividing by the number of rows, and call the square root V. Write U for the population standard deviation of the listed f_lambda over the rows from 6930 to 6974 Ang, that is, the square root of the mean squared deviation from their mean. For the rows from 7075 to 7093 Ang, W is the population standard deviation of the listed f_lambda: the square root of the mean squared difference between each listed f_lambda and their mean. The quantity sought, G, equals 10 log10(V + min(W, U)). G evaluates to -7.6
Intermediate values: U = 0.254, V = 0.08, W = 0.10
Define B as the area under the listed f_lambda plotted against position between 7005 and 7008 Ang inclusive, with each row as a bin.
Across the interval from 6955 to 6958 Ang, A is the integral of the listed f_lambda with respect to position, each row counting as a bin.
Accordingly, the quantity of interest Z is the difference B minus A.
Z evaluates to -1.1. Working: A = 34.6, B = 33.4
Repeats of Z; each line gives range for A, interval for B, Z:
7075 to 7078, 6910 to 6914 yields 13.7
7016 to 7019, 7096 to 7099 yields -1.3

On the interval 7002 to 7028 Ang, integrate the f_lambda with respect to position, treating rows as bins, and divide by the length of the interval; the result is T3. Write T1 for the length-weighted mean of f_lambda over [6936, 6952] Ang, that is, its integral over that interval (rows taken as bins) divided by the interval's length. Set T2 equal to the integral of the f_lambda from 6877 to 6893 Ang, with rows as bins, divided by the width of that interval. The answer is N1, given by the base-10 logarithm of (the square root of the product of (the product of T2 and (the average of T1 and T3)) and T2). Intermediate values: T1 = 11.2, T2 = 11.0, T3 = 11.3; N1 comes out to 1.57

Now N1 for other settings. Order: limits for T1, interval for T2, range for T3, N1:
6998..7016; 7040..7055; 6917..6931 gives 1.57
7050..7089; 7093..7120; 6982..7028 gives 1.56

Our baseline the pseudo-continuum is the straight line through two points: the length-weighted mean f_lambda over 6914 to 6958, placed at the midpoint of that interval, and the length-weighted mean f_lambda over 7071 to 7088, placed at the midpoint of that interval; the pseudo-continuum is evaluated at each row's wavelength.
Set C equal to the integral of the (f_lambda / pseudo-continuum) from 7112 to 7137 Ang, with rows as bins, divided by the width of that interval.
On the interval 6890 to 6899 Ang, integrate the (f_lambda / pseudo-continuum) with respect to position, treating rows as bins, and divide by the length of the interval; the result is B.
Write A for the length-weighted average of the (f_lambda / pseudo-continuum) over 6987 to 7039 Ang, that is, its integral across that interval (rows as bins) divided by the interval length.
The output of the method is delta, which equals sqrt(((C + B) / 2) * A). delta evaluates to 1.01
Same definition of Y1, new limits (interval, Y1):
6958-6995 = 11.4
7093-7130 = 10.8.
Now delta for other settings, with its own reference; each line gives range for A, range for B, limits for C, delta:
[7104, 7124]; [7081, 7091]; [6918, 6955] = 0.99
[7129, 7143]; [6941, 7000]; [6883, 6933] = 0.99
